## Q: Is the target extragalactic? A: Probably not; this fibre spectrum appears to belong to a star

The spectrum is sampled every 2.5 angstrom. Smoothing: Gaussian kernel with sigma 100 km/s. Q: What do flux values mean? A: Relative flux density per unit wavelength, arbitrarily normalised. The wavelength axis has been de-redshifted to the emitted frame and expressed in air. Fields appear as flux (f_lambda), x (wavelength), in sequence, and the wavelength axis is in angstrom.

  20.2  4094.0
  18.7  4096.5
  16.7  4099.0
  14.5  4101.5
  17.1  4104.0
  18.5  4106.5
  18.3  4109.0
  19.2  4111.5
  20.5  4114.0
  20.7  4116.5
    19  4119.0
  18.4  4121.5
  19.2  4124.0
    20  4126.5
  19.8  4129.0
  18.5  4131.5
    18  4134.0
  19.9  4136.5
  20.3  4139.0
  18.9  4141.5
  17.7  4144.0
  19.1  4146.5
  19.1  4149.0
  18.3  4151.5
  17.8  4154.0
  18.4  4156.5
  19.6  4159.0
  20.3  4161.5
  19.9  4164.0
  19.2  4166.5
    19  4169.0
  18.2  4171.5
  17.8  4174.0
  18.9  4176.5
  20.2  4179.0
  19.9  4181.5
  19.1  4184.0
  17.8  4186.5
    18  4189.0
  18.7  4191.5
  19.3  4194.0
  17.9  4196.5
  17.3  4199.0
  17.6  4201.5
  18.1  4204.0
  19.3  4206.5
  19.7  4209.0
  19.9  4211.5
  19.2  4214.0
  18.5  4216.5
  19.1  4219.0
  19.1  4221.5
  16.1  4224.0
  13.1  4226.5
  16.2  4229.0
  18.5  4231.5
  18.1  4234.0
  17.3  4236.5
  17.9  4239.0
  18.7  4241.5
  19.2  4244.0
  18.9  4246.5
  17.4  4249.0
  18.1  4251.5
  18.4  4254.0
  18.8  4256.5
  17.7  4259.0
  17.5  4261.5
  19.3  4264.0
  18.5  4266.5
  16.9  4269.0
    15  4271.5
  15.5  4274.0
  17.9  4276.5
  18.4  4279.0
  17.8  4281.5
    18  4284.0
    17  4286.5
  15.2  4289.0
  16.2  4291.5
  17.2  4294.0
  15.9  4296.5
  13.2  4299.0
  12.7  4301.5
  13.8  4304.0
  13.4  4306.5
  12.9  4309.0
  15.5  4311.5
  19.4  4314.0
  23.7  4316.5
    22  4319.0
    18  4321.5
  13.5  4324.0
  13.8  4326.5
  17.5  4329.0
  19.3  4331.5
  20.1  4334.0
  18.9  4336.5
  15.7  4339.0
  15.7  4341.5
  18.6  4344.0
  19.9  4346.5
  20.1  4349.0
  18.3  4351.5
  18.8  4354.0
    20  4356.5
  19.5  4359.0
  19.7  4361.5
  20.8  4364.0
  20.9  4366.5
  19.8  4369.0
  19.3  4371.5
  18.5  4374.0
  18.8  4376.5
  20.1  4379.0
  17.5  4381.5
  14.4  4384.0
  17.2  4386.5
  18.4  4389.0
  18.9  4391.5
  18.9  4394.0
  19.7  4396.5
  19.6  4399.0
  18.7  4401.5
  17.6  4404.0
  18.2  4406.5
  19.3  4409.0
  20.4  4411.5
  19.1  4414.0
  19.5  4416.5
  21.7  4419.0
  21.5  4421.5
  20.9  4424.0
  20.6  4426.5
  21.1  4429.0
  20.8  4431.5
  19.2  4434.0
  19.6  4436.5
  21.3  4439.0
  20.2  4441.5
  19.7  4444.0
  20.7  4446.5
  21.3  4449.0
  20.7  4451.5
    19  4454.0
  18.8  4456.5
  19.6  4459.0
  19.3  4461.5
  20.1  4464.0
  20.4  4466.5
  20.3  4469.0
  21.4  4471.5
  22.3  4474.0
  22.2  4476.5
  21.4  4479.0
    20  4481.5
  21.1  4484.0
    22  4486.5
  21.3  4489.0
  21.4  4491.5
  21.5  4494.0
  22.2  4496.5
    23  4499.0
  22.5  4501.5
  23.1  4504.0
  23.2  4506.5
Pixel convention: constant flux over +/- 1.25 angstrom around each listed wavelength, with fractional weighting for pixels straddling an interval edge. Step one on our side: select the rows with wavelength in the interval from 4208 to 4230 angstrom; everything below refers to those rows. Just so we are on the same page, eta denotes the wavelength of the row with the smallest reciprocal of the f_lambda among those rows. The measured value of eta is 4211.5 angstrom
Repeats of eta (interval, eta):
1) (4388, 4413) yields 4411.5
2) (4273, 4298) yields 4279.0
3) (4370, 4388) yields 4379.0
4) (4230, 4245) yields 4244.0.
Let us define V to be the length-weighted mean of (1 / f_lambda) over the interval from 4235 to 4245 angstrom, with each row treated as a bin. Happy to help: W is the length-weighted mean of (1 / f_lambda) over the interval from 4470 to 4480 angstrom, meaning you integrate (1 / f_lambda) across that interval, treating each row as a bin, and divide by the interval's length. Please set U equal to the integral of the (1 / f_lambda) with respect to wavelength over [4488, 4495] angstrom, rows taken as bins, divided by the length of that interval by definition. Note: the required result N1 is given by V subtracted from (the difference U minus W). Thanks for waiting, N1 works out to -0.0541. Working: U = 0.0467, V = 0.055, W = 0.0459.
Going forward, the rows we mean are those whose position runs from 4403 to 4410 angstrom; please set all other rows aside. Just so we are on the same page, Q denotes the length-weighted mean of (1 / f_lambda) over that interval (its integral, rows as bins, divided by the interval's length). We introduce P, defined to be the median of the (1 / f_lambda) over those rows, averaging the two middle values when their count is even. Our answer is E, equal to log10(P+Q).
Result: -0.96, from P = 0.055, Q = 0.055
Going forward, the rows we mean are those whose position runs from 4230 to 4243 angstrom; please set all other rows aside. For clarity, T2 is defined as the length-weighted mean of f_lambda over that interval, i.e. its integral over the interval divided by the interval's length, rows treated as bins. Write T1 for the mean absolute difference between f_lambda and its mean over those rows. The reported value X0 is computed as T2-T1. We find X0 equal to 17.7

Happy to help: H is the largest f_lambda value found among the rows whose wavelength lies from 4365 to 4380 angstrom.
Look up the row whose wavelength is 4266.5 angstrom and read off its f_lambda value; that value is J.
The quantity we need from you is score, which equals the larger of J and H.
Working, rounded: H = 20.9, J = 18.5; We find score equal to 20.9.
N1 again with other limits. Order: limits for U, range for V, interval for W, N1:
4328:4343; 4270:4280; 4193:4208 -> -0.0589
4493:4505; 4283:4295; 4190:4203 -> -0.0708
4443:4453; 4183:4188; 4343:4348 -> -0.0576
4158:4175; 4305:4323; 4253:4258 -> -0.0608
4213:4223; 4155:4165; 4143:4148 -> -0.0526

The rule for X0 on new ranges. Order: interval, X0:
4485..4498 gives 21.4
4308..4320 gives 15.2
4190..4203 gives 17.5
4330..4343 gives 16.2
